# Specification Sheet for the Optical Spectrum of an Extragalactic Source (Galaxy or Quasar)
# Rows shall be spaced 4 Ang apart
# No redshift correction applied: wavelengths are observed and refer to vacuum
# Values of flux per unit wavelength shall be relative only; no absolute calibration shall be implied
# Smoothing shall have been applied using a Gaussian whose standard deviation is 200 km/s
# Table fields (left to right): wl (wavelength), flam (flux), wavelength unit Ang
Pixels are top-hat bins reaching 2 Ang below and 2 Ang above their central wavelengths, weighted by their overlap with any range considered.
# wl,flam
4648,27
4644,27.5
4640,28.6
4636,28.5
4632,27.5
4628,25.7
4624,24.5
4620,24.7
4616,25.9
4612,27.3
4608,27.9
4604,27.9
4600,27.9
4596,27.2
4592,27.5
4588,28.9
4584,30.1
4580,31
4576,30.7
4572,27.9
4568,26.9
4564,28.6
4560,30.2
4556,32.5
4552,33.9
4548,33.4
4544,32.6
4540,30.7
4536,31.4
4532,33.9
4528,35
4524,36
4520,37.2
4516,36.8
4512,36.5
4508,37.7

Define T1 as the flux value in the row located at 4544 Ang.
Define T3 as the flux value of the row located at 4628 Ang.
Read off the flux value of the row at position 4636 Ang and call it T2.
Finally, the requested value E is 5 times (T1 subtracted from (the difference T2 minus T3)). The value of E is -149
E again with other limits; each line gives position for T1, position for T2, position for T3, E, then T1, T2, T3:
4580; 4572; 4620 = -139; 31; 27.9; 24.7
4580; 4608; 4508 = -204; 31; 27.9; 37.7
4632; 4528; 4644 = -100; 27.5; 35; 27.5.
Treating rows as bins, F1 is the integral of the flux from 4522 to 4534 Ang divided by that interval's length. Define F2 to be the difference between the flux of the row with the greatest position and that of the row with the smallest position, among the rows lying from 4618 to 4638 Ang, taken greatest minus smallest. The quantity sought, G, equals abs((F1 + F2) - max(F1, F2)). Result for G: 3.8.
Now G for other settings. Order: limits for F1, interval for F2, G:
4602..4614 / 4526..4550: 1.6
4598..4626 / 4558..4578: 0.5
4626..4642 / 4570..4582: 3.1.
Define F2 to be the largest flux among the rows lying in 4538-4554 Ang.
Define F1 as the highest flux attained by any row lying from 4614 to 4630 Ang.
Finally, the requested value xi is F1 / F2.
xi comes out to 0.76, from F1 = 25.9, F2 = 33.9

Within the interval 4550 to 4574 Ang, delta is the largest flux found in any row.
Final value 33.9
